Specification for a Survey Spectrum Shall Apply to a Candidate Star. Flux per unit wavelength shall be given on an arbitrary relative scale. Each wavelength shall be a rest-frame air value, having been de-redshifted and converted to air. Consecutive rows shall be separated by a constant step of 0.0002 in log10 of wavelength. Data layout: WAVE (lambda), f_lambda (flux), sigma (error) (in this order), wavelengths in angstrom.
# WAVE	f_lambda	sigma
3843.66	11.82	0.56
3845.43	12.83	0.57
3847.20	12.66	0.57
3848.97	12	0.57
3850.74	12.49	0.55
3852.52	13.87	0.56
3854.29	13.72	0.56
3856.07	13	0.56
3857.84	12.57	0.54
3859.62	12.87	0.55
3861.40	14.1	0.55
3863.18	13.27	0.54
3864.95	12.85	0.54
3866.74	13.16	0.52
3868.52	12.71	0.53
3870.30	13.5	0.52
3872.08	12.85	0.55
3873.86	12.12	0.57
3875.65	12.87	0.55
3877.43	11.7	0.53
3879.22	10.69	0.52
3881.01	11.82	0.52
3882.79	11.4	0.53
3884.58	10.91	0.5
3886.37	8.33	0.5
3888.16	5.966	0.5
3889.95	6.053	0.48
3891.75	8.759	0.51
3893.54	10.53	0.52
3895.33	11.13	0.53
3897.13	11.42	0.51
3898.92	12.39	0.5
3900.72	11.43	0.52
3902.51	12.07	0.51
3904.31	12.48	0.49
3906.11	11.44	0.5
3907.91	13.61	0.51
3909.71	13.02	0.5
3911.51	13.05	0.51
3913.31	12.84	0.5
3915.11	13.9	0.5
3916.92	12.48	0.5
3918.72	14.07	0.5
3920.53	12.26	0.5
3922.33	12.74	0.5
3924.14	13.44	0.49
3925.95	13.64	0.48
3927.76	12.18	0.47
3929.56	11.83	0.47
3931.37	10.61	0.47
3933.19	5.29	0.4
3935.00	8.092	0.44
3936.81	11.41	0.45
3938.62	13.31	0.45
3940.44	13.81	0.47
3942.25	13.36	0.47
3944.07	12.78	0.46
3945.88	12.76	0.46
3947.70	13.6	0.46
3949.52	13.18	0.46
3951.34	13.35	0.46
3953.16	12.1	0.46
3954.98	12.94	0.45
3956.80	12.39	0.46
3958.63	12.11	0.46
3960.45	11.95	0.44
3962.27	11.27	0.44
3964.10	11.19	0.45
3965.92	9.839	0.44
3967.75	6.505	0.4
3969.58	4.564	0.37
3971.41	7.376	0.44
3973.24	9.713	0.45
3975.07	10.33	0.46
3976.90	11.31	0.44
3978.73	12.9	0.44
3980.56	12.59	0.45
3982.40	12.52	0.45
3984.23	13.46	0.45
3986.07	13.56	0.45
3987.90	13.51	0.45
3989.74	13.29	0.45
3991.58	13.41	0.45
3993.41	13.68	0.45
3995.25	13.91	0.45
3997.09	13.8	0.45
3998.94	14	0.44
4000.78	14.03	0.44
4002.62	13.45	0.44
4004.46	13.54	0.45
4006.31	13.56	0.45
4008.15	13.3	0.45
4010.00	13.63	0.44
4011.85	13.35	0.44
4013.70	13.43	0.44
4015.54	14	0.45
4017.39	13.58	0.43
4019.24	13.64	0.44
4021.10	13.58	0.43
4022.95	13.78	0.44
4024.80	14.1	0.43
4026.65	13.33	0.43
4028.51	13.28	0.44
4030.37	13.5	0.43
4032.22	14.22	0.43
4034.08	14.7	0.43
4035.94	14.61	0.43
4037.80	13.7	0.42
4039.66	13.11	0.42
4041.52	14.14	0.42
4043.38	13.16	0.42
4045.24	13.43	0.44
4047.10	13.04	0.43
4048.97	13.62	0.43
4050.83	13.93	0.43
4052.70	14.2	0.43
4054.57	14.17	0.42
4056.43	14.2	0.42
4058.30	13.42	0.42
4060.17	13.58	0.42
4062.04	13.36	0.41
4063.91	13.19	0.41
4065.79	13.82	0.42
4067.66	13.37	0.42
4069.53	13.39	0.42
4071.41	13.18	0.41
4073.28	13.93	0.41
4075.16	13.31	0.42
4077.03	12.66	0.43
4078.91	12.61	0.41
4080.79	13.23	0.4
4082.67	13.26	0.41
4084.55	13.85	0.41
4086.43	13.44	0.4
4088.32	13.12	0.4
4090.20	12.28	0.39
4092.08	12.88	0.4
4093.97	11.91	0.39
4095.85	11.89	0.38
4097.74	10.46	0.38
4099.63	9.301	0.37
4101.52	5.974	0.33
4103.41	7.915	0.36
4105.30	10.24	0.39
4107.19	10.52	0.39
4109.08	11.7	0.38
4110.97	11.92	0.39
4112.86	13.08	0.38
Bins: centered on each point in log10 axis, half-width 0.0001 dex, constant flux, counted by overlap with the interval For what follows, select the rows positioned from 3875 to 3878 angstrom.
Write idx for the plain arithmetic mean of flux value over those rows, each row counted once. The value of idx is 12.3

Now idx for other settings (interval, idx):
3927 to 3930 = 12.0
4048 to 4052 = 13.8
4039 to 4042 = 13.6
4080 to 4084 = 13.2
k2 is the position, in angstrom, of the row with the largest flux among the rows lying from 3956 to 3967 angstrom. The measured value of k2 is 3956.80 angstrom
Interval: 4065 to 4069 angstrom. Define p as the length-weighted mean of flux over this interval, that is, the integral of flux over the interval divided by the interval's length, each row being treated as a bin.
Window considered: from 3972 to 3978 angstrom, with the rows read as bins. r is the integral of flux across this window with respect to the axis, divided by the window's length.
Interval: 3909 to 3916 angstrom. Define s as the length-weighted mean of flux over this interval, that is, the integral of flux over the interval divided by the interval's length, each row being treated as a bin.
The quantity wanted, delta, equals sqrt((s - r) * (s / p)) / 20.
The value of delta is 0.08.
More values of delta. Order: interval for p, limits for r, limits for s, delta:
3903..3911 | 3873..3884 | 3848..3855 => 0.06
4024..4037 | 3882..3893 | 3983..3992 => 0.11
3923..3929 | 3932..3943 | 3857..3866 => 0.08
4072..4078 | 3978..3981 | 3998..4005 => 0.05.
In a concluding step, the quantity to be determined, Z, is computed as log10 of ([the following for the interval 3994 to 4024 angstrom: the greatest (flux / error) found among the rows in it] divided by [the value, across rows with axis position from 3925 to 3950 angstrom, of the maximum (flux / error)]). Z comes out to 0.033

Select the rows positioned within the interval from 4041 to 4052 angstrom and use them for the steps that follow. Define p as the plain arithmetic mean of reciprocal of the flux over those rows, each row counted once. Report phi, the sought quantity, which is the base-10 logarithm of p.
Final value -1.13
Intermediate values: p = 0.074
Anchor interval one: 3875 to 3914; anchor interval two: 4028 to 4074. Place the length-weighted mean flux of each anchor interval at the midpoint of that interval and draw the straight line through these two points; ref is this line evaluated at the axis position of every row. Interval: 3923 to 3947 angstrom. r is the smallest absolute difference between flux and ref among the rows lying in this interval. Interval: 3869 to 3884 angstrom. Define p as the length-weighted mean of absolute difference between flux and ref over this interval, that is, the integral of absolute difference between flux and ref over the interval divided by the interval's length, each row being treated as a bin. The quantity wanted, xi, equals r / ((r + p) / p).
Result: 0.154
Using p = 1.4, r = 0.17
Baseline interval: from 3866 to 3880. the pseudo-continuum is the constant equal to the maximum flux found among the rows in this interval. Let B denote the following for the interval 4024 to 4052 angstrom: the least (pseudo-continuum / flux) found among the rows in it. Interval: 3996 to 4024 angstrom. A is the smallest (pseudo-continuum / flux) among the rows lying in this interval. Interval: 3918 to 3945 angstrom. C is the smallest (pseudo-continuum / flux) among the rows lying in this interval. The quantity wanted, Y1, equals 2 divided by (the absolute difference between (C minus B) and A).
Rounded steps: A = 0.96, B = 0.918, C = 0.96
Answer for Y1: 2.17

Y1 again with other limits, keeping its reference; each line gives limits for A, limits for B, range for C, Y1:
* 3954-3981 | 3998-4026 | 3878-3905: 2.18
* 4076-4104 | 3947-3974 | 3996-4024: 1.99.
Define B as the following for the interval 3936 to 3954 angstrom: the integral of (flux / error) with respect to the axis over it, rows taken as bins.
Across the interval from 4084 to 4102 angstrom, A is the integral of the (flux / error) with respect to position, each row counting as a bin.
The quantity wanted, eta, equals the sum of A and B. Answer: 1045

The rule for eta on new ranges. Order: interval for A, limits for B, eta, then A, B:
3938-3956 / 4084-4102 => 1050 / 513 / 537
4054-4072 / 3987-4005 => 1136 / 585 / 551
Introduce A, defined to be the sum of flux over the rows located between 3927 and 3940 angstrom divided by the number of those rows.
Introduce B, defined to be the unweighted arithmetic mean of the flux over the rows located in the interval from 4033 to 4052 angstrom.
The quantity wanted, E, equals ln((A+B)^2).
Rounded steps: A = 10.4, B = 13.7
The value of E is 6.37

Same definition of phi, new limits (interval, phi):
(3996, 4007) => -1.14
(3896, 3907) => -1.07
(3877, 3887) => -1.03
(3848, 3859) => -1.11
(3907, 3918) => -1.12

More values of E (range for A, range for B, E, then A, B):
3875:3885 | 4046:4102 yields 6.39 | 11.6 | 12.8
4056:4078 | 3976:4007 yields 6.57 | 13.5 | 13.3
